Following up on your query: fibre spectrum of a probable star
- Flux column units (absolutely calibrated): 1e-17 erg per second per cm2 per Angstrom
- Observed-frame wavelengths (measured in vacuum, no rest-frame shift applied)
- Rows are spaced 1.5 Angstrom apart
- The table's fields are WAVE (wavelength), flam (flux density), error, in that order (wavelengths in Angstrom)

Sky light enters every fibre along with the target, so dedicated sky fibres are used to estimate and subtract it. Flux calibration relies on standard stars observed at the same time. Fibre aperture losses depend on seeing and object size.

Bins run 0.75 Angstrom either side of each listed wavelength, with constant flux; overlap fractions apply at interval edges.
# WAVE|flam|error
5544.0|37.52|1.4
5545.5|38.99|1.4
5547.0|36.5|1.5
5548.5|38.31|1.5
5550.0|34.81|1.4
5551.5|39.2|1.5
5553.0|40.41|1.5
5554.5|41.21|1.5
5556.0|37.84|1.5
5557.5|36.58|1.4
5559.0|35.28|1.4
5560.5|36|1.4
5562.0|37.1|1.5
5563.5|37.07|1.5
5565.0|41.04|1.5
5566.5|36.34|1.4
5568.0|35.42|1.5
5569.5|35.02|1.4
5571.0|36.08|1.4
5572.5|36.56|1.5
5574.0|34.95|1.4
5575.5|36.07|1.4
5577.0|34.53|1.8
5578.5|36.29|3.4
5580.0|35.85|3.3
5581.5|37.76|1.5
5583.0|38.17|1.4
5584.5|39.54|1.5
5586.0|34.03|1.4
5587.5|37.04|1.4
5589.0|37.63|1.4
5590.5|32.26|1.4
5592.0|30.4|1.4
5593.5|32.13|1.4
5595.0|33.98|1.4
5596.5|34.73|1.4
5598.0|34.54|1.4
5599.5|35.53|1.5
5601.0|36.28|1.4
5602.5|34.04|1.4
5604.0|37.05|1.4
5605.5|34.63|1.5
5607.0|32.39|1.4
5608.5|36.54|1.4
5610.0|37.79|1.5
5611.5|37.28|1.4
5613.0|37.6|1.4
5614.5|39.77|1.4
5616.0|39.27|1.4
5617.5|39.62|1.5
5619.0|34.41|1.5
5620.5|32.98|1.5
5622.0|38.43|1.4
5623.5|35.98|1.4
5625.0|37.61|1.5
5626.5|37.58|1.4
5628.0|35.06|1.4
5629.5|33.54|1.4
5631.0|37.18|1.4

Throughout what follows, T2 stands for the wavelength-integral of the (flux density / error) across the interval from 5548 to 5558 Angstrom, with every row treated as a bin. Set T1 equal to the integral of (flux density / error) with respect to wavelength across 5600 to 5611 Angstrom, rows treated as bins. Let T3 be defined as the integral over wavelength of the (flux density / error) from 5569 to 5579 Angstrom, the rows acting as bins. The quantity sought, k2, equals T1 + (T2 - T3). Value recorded 310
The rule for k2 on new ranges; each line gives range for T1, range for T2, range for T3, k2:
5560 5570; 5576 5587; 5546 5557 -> 198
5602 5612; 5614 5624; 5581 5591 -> 250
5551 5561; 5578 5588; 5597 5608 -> 209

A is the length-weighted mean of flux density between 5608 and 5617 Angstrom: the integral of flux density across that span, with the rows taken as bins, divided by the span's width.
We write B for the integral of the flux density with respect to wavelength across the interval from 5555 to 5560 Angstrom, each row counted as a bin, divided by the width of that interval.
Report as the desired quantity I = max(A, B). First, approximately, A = 38.1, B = 36.8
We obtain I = 38.1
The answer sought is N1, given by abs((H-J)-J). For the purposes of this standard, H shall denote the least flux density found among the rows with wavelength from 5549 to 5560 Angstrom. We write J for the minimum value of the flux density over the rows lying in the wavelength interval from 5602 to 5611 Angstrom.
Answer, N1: 30.0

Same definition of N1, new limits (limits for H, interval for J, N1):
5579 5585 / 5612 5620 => 33.0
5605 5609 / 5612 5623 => 33.6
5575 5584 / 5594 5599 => 33.4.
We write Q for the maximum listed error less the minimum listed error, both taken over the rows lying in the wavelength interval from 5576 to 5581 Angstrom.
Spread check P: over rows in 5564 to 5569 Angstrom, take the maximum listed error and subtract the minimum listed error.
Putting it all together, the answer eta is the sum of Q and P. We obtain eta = 1.70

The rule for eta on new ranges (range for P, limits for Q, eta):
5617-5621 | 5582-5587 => 0.10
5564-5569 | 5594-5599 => 0.10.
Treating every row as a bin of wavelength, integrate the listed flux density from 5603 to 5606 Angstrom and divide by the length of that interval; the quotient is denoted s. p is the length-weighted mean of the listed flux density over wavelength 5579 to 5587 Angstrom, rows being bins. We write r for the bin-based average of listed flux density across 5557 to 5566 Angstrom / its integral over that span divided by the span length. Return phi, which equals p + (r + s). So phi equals 110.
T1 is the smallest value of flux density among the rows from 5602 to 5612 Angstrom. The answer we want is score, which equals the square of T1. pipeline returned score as 1049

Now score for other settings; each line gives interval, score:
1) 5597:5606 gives 1159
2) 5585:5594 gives 924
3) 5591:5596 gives 924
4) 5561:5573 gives 1226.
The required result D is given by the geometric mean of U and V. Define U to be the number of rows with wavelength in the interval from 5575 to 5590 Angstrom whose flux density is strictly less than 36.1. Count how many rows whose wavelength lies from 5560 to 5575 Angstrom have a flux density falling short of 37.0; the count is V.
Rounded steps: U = 4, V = 7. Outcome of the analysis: 5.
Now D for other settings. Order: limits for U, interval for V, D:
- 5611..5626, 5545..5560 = 3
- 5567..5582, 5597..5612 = 7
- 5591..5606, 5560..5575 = 7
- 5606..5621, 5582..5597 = 4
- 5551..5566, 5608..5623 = 2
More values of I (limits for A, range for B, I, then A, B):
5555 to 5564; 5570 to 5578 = 36.8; 36.8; 35.6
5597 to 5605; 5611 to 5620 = 37.9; 35.4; 37.9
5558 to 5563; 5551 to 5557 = 39.6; 36.2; 39.6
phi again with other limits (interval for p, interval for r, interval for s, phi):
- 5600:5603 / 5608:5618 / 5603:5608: 108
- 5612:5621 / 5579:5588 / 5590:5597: 107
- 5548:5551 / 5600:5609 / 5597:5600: 107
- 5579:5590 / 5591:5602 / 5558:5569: 108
